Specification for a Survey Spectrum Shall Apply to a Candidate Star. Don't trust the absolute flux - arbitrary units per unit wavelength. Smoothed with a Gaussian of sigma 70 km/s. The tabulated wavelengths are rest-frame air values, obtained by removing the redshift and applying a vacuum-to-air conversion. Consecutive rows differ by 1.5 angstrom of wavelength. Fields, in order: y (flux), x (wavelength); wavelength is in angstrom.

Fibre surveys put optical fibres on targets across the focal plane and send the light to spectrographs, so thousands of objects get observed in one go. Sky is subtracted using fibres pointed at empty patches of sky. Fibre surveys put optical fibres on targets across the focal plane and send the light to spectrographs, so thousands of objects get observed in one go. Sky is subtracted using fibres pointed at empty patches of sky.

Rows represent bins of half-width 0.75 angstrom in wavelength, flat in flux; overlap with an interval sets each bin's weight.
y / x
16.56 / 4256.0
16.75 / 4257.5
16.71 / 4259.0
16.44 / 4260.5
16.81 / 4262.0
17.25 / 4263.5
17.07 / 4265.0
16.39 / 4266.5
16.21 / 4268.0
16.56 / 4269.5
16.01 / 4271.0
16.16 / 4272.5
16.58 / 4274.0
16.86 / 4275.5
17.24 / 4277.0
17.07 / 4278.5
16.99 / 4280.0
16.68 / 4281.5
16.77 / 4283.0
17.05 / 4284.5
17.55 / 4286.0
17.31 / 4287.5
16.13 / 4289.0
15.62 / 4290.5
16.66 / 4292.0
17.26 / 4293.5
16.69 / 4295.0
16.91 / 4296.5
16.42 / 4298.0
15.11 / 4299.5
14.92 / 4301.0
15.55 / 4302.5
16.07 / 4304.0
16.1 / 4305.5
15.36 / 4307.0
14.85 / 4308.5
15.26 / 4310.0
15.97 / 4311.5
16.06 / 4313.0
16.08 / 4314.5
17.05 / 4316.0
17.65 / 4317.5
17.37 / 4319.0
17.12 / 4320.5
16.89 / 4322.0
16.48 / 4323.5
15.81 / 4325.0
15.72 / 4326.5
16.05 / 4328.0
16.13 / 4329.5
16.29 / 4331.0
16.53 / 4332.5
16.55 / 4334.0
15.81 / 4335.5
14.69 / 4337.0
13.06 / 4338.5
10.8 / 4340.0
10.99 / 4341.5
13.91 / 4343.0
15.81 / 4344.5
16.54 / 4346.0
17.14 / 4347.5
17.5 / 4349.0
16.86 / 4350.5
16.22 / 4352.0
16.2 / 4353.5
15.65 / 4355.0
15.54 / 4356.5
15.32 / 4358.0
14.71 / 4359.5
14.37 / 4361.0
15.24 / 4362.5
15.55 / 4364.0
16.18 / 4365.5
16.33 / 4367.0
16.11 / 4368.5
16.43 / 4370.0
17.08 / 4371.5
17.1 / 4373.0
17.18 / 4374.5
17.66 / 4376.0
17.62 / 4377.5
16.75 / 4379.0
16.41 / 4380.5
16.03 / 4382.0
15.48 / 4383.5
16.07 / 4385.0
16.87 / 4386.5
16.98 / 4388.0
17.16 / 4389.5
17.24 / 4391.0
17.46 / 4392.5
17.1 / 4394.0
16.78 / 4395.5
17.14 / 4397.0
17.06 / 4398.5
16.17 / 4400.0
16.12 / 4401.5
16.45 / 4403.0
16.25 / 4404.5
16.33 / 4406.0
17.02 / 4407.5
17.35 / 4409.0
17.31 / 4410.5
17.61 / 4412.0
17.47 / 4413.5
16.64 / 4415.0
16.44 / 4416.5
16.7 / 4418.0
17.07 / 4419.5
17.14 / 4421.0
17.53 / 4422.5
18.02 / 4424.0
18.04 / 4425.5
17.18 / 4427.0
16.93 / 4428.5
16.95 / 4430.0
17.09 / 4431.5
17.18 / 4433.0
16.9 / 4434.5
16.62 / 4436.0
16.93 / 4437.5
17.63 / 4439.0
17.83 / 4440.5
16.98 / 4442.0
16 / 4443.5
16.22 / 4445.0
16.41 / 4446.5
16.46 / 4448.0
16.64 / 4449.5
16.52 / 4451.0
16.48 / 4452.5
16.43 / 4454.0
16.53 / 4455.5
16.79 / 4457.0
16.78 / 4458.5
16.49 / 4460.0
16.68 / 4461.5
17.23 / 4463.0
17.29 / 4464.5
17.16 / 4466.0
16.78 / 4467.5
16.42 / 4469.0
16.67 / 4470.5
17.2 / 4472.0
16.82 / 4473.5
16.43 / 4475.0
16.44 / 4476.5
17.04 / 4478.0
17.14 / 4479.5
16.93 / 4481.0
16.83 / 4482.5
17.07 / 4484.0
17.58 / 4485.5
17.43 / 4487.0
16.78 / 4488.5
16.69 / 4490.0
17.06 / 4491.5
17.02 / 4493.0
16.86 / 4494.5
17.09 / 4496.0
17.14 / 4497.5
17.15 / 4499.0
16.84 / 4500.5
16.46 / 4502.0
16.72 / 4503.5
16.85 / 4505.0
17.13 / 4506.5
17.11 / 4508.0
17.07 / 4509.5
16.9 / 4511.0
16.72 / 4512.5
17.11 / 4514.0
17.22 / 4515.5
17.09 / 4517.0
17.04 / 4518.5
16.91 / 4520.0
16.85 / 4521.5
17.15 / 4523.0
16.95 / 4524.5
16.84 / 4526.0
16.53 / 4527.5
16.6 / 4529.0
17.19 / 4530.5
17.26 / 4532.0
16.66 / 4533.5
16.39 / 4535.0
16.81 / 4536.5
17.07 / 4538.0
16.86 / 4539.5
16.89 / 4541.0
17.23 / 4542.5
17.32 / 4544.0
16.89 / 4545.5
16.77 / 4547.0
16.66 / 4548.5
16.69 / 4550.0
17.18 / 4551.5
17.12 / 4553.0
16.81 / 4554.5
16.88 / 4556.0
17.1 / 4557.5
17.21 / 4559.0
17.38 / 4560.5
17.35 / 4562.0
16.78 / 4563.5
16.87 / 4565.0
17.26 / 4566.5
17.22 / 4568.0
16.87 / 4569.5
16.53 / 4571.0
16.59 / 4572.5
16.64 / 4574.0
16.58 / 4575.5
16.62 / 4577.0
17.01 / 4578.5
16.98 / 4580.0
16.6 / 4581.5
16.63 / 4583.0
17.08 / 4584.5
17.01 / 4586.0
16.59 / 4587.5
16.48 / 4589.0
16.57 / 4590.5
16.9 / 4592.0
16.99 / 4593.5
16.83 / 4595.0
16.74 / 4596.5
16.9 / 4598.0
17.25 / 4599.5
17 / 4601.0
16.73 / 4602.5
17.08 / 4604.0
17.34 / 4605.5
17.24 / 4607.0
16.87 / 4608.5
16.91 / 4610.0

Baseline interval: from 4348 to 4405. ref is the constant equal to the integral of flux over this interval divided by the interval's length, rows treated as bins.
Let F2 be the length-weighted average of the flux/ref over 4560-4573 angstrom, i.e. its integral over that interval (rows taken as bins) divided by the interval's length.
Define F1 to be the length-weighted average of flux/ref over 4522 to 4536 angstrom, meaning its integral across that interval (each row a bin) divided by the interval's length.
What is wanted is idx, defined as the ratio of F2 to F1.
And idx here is 1.01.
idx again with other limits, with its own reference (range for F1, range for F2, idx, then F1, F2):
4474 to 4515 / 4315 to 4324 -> 1.01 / 1.03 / 1.039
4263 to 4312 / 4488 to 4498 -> 1.03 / 1.00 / 1.031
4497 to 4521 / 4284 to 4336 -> 0.96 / 1.03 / 0.992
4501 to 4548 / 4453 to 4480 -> 0.99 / 1.03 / 1.022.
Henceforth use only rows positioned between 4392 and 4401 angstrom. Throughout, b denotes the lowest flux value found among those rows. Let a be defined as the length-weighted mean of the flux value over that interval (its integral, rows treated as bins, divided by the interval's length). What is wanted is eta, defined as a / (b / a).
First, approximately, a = 16.9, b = 16.17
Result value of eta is 17.7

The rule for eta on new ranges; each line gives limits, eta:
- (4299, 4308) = 16.1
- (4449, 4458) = 16.7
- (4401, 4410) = 17.1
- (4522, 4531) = 17.2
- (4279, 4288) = 17.4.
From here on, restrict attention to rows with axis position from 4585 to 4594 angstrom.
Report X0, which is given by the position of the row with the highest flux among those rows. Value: 4586.0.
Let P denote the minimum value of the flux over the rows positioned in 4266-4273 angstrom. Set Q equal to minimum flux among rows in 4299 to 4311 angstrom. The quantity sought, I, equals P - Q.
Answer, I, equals 1.16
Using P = 16.01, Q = 14.85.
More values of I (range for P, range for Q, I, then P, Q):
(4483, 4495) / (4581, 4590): 0.21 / 16.69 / 16.48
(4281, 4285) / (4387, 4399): -0.10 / 16.68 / 16.78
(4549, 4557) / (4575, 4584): 0.11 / 16.69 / 16.58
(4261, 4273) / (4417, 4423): -0.69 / 16.01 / 16.7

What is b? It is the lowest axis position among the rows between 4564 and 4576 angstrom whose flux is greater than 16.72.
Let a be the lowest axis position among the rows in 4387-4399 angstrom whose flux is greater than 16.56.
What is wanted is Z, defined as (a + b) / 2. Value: 4476.5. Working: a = 4388.0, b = 4565.0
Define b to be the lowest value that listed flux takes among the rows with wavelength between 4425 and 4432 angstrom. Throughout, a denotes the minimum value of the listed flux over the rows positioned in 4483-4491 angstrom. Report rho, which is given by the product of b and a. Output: 283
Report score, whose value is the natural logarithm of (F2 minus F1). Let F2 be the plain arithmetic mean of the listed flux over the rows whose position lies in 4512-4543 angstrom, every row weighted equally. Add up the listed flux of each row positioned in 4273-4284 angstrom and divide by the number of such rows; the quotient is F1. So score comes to -3.3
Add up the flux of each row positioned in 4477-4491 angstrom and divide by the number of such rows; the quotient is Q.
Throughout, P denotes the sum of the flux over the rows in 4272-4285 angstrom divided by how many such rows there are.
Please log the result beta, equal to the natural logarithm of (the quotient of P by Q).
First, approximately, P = 16.8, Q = 17.1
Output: -0.014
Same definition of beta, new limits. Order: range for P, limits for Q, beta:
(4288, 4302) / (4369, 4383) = -0.044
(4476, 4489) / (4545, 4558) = 0.007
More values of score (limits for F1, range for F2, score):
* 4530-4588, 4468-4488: -4.5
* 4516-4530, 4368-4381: -3.2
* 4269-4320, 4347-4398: -3.1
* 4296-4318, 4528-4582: 0.0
